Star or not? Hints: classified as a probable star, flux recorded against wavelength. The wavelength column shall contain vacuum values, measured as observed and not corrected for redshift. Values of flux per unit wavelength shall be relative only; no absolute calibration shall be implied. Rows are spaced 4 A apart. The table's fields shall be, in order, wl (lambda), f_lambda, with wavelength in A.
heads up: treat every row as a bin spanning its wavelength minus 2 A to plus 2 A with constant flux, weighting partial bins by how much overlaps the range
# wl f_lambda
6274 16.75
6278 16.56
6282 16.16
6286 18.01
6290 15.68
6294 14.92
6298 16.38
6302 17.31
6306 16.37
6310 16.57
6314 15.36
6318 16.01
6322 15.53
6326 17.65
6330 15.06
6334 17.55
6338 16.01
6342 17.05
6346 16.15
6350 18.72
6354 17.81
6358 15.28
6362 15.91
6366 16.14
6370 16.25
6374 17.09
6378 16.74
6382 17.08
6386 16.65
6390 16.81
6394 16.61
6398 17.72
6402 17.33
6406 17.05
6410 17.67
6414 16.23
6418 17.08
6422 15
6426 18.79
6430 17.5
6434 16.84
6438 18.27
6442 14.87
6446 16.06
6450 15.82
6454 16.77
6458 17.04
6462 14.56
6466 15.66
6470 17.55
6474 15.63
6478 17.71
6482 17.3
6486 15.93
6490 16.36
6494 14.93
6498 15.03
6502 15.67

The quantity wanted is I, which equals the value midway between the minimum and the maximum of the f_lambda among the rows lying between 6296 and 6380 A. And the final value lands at 16.89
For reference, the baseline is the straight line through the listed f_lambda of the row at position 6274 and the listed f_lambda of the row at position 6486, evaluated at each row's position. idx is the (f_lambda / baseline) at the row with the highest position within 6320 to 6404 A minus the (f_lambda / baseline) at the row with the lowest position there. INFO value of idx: 0.13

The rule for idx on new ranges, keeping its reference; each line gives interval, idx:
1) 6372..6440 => 0.09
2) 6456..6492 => -0.03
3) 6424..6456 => -0.12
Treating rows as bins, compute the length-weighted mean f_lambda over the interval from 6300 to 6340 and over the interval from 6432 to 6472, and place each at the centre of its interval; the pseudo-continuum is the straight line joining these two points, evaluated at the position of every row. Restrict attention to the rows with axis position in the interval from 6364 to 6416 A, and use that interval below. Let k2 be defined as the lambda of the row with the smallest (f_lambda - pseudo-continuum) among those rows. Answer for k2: 6366 A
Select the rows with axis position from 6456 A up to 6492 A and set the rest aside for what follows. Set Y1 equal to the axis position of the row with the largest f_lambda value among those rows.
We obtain 6478 A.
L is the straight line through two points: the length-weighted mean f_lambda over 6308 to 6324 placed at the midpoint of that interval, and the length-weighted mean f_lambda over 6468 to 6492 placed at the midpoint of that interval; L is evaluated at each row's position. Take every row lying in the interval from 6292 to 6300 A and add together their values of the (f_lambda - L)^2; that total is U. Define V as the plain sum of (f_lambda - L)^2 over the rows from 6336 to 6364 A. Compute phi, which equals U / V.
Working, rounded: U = 1.1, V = 12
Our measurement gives 0.1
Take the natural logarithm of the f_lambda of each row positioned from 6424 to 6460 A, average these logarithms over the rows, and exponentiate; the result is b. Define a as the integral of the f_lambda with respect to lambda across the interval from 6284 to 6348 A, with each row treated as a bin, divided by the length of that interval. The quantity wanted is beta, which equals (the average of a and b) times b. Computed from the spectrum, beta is 280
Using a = 16.4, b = 16.8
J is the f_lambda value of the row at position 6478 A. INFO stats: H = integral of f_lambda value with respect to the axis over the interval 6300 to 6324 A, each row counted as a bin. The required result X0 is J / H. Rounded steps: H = 389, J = 17.71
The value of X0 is 0.046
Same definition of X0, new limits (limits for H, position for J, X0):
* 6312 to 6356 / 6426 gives 0.026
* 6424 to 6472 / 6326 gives 0.022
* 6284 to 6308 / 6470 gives 0.044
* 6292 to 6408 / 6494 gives 0.008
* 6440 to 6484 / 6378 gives 0.023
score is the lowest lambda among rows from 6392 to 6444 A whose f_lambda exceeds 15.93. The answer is 6394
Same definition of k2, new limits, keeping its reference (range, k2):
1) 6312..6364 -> 6330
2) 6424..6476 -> 6462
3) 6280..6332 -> 6294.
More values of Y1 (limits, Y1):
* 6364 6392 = 6374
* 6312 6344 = 6326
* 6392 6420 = 6398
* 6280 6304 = 6286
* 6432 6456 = 6438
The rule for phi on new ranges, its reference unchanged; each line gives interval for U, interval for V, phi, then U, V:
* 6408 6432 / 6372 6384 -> 5.8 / 10.7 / 2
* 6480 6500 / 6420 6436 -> 0.9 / 8.1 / 9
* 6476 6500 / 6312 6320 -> 34.2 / 9.0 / 0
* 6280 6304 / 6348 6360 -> 0.8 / 8.9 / 11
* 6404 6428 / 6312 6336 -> 1.5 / 10.1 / 7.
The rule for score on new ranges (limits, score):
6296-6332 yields 6298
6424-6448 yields 6426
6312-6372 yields 6318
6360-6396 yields 6366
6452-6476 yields 6454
